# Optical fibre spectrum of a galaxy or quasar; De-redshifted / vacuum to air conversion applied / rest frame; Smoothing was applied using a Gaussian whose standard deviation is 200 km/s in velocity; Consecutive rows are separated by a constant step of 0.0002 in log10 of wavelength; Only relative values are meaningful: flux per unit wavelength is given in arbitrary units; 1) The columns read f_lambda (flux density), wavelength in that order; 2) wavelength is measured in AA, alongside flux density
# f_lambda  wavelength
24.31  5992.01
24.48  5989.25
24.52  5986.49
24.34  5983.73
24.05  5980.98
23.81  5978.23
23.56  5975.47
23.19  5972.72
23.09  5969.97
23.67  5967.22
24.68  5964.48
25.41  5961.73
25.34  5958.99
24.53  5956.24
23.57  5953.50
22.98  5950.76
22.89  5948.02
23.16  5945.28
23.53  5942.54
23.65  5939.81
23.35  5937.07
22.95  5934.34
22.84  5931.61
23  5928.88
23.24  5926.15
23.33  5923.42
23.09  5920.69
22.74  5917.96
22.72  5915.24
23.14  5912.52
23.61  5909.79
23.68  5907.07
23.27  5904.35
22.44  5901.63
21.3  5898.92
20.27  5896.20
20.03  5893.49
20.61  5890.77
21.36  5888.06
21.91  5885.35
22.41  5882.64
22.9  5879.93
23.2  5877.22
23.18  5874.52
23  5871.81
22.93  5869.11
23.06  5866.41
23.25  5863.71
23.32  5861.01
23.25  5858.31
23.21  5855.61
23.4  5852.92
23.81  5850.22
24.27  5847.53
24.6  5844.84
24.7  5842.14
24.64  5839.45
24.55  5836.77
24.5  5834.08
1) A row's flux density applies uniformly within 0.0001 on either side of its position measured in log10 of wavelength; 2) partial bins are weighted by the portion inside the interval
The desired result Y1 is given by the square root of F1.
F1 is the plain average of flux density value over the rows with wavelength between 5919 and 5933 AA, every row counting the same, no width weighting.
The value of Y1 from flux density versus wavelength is 4.81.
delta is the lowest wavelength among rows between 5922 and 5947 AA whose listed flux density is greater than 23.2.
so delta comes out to 5923.42 AA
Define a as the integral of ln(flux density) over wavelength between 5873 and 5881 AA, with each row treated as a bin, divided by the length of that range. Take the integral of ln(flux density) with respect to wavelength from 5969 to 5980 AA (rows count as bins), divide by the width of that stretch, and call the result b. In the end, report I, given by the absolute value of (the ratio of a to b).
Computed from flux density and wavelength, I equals 1.00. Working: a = 3.14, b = 3.15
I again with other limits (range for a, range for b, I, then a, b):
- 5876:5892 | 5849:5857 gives 0.98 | 3.09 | 3.15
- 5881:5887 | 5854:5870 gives 0.99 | 3.10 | 3.14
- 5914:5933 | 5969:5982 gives 0.99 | 3.14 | 3.16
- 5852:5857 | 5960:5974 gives 0.99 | 3.15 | 3.18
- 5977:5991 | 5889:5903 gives 1.05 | 3.19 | 3.04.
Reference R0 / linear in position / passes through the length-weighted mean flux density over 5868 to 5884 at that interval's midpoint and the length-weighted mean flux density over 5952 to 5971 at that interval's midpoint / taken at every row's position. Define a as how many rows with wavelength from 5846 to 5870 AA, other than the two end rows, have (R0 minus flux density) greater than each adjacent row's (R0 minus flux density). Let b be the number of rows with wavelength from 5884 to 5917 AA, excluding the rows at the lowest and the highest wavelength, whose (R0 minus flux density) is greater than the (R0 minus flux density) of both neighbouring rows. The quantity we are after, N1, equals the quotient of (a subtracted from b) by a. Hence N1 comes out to 0.00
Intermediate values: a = 1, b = 1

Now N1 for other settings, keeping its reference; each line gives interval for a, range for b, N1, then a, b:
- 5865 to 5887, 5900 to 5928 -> 0.00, 1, 1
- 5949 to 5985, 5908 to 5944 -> 1.00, 1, 2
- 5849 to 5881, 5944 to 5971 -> -0.50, 2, 1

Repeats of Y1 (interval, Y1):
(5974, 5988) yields 4.90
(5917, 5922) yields 4.79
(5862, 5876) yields 4.80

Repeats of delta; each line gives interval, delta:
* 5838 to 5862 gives 5839.45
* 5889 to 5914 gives 5904.35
